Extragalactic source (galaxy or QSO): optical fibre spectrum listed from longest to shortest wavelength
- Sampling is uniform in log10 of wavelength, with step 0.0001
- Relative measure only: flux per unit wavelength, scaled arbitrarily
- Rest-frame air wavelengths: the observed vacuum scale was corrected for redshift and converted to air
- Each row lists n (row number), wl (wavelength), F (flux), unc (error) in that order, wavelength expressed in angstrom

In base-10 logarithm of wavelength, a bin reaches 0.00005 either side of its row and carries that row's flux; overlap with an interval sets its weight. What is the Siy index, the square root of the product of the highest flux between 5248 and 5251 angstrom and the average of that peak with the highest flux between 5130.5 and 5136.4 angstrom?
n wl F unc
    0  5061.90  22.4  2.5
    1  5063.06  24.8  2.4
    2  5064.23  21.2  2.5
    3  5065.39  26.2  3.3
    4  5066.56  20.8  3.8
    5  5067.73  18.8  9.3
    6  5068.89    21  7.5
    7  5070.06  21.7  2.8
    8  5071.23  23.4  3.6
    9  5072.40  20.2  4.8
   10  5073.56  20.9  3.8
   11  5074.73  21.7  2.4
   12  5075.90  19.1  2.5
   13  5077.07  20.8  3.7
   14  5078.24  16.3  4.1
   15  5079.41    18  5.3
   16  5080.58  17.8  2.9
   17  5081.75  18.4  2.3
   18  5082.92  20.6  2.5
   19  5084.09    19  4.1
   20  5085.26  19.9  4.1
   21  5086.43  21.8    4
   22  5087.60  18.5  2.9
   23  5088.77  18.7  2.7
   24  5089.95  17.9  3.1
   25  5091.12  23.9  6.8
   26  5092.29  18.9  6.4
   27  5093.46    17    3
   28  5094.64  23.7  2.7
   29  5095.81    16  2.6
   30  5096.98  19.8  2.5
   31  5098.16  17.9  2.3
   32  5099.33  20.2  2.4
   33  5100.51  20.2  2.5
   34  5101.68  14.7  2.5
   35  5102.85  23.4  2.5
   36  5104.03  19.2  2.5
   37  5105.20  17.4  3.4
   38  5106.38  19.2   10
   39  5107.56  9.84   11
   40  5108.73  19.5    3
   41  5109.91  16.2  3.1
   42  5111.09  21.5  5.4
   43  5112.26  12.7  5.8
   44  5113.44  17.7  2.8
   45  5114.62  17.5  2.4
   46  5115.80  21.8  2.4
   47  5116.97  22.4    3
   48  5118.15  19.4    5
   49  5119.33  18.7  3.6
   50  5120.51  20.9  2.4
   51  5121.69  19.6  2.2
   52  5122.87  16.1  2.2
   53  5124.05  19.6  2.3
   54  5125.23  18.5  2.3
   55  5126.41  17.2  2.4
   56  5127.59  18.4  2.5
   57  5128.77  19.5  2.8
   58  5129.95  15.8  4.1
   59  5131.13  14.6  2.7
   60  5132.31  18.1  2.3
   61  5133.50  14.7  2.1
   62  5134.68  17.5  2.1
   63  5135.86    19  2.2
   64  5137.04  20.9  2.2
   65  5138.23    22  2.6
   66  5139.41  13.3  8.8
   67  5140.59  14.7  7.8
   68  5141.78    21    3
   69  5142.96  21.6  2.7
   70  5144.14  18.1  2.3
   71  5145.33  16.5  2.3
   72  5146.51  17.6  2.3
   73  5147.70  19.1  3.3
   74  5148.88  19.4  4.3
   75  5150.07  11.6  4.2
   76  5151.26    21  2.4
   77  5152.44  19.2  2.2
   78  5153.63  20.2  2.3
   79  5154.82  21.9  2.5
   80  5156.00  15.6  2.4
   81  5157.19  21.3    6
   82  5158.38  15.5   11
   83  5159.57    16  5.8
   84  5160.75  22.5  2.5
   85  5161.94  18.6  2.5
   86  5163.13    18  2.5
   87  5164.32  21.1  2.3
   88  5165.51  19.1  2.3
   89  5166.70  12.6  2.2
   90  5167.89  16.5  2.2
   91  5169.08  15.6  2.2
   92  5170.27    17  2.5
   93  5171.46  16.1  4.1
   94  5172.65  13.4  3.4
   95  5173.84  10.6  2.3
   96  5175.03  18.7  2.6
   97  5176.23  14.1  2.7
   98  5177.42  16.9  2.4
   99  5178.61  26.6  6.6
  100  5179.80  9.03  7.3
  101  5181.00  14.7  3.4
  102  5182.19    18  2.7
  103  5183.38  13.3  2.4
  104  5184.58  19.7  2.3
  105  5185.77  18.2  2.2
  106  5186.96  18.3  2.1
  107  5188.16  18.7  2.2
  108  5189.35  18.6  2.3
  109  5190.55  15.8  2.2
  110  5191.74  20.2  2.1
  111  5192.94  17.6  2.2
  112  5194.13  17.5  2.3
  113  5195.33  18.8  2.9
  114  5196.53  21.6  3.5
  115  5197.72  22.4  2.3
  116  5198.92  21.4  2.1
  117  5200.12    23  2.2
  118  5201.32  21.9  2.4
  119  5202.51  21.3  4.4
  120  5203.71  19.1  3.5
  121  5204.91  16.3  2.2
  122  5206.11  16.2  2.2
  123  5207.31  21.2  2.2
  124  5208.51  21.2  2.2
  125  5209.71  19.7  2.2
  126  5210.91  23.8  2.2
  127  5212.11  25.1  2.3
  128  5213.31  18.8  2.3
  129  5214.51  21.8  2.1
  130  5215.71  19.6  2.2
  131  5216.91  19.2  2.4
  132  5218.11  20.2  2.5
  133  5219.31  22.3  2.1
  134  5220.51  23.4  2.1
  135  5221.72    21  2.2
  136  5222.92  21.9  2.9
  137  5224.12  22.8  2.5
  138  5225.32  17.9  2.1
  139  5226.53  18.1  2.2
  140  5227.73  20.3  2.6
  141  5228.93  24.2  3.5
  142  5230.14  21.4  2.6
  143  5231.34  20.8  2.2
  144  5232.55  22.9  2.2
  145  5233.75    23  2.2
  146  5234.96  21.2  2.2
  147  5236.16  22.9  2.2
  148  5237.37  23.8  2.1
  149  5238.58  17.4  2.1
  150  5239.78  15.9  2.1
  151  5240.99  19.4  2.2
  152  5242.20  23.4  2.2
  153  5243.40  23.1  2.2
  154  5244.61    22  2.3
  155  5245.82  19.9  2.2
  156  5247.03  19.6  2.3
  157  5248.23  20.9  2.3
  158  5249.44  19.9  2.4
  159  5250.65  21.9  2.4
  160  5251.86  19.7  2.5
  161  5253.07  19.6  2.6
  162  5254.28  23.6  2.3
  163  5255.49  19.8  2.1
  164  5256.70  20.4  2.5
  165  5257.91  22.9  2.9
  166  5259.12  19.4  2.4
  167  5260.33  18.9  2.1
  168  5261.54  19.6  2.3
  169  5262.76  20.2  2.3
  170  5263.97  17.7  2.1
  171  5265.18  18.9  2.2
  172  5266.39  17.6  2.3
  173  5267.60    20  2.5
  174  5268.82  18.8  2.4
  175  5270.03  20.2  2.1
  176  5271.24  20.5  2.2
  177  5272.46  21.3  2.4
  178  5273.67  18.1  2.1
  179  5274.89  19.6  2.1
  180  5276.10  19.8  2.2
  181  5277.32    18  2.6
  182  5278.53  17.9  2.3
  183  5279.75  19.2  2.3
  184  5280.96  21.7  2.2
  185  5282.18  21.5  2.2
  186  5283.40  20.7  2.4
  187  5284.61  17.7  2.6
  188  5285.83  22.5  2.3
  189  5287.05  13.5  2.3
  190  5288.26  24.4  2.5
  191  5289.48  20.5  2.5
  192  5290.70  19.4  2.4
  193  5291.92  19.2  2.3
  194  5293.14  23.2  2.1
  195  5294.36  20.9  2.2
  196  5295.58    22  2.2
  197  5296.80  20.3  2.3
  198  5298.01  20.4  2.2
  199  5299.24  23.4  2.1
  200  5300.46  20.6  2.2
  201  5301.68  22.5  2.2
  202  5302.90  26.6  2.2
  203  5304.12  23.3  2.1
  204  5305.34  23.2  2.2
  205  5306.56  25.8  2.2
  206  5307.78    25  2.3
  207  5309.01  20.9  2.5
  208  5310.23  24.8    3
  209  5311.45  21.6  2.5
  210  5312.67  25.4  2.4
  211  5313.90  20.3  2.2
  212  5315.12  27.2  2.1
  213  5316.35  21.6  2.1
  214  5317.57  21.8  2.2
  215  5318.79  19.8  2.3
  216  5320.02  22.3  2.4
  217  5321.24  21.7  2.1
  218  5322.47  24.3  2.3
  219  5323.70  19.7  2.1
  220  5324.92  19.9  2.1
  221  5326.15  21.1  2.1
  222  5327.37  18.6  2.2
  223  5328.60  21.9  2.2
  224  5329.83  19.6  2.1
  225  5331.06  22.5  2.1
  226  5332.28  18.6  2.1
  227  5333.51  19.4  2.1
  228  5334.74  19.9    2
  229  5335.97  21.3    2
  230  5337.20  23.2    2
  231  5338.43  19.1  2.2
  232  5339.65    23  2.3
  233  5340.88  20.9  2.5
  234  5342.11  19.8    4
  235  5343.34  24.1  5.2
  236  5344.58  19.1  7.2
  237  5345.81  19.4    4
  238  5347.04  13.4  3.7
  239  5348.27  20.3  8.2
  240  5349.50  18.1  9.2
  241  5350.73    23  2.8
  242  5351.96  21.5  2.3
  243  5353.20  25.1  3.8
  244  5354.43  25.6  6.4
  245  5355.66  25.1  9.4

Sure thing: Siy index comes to 21.2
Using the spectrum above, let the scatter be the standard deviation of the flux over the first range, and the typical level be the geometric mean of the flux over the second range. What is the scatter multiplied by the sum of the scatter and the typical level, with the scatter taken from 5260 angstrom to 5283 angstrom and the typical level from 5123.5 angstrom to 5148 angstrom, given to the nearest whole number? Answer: 24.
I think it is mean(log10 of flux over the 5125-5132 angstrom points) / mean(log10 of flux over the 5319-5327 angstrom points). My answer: 0.93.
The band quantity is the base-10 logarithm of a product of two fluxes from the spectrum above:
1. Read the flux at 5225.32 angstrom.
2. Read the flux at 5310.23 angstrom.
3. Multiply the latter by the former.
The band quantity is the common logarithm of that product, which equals 2.65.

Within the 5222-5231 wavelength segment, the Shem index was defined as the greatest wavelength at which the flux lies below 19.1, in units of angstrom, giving 5226.53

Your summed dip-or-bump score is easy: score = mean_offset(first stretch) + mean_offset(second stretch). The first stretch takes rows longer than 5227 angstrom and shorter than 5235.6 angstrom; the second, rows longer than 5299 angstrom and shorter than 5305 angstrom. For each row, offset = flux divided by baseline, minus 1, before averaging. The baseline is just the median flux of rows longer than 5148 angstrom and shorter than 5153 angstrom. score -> 0.34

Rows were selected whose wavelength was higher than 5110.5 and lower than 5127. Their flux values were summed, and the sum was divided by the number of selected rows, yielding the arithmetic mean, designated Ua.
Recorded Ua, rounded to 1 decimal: 18.8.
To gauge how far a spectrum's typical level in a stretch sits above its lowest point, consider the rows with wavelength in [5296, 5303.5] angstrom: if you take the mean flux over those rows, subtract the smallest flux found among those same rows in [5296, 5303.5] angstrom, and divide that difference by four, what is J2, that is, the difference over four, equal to 0.50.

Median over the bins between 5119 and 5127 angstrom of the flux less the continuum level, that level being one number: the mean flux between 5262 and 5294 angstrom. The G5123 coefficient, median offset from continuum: -1.0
